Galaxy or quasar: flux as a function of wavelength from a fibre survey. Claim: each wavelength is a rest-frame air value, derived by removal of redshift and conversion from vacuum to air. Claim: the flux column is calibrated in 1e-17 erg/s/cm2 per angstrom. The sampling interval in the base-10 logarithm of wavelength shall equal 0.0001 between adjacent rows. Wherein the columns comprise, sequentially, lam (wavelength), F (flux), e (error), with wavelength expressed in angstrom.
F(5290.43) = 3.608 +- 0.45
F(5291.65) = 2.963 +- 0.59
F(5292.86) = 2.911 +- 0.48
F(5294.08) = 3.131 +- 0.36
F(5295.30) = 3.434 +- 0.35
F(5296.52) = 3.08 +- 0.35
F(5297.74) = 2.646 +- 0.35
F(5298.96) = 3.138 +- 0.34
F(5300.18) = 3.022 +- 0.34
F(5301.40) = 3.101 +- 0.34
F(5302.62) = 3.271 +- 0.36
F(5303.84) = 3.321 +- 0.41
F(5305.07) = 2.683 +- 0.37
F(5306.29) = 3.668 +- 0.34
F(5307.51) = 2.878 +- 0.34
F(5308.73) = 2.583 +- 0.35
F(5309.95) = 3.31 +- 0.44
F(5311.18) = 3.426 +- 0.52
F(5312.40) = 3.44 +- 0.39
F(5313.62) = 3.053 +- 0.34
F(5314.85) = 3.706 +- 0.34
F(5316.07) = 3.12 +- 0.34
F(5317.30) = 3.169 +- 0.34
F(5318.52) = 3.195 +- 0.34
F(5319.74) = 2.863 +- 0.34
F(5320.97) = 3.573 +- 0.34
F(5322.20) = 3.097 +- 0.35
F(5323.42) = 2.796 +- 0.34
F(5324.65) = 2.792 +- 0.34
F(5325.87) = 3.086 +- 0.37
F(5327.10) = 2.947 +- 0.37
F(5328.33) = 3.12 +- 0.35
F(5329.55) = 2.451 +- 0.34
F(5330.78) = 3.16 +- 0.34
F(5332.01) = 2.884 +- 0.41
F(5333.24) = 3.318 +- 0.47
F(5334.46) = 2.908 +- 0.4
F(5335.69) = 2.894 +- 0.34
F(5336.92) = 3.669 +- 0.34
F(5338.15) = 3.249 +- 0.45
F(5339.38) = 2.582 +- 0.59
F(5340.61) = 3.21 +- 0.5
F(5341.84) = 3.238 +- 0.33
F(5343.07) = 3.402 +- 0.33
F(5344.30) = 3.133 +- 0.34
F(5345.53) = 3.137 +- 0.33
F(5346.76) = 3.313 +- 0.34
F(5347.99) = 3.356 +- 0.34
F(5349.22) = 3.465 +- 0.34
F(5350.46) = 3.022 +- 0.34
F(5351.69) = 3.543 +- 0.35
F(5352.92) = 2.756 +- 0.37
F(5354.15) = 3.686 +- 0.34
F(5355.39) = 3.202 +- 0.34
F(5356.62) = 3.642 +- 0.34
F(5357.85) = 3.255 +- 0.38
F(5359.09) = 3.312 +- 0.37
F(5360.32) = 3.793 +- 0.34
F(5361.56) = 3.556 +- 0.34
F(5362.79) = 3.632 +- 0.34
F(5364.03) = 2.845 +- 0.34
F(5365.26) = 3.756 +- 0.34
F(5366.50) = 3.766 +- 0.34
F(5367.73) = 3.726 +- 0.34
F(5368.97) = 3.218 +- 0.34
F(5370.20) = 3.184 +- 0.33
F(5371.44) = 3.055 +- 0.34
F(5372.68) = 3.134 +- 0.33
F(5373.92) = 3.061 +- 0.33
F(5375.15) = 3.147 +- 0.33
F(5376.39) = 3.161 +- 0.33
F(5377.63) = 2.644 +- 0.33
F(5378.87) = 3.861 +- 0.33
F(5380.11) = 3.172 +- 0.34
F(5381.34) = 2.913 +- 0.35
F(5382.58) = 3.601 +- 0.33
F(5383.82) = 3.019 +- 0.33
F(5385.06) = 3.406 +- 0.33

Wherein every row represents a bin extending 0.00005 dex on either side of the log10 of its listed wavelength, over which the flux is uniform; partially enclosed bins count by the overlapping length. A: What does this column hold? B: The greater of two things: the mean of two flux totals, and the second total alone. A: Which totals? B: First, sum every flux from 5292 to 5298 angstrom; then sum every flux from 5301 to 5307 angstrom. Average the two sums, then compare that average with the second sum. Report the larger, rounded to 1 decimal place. 16.0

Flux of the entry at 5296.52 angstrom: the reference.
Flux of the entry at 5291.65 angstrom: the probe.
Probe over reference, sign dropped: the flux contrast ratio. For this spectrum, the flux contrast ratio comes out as 0.96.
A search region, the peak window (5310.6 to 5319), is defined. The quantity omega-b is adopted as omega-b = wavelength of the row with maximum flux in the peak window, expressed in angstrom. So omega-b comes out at 5314.85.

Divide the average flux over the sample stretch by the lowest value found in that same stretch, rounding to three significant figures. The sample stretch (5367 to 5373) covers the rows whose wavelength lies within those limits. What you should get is 1.07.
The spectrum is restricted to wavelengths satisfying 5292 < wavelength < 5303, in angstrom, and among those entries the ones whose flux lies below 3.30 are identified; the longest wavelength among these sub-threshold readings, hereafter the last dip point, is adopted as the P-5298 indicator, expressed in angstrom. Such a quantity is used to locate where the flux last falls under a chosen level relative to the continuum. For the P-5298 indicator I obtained 5302.62 angstrom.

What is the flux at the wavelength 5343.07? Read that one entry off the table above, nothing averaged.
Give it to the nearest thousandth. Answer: 3.402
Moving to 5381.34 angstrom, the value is 2.913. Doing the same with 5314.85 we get 3.706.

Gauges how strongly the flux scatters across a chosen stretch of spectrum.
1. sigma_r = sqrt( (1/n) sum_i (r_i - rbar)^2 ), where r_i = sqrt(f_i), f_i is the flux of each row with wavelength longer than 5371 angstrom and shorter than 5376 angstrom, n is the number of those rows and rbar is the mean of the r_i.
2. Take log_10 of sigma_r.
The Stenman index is -1.93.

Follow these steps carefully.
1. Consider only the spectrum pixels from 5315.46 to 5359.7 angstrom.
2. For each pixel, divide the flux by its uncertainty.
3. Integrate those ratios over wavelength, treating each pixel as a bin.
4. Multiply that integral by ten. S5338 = 3885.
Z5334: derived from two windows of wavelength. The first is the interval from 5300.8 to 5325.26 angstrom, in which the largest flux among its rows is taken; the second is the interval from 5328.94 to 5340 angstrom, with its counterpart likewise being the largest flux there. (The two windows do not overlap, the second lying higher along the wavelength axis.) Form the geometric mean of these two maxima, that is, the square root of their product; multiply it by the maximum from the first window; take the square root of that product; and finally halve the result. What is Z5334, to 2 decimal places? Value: 1.85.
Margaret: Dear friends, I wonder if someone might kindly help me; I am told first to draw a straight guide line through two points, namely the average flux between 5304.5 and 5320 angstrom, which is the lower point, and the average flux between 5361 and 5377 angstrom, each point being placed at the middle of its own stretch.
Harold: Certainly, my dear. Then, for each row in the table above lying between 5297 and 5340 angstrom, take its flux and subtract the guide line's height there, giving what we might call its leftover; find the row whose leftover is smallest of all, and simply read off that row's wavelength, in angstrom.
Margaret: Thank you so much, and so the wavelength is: 5329.55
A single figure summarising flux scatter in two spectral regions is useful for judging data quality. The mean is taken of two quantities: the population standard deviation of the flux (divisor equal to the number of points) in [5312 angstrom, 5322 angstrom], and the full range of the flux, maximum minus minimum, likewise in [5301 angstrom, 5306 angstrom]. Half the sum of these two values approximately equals 0.45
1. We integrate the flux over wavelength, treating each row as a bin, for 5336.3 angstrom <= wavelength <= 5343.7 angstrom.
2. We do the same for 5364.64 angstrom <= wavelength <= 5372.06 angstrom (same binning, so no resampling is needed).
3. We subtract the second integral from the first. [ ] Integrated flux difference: -1.8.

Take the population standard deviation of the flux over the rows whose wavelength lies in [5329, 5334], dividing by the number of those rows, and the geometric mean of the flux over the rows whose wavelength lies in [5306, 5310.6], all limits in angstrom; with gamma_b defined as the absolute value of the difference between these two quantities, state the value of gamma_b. 2.75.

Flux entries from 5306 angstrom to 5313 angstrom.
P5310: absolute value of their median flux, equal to 3.37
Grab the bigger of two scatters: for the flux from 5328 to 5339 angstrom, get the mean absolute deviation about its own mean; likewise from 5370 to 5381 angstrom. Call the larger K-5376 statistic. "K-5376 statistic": 0.256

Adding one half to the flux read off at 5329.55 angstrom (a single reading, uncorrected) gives 2.95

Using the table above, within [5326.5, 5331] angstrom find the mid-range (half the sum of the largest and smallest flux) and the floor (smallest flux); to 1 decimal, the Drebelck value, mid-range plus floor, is 5.3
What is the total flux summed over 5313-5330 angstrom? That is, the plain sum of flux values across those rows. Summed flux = 43.0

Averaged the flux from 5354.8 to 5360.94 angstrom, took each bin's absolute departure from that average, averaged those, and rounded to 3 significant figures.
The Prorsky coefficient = 0.221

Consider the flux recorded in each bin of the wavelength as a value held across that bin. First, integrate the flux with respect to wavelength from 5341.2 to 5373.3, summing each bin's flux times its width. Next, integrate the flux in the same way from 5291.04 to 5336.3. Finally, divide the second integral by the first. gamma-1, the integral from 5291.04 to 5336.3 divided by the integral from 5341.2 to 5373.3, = 1.3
